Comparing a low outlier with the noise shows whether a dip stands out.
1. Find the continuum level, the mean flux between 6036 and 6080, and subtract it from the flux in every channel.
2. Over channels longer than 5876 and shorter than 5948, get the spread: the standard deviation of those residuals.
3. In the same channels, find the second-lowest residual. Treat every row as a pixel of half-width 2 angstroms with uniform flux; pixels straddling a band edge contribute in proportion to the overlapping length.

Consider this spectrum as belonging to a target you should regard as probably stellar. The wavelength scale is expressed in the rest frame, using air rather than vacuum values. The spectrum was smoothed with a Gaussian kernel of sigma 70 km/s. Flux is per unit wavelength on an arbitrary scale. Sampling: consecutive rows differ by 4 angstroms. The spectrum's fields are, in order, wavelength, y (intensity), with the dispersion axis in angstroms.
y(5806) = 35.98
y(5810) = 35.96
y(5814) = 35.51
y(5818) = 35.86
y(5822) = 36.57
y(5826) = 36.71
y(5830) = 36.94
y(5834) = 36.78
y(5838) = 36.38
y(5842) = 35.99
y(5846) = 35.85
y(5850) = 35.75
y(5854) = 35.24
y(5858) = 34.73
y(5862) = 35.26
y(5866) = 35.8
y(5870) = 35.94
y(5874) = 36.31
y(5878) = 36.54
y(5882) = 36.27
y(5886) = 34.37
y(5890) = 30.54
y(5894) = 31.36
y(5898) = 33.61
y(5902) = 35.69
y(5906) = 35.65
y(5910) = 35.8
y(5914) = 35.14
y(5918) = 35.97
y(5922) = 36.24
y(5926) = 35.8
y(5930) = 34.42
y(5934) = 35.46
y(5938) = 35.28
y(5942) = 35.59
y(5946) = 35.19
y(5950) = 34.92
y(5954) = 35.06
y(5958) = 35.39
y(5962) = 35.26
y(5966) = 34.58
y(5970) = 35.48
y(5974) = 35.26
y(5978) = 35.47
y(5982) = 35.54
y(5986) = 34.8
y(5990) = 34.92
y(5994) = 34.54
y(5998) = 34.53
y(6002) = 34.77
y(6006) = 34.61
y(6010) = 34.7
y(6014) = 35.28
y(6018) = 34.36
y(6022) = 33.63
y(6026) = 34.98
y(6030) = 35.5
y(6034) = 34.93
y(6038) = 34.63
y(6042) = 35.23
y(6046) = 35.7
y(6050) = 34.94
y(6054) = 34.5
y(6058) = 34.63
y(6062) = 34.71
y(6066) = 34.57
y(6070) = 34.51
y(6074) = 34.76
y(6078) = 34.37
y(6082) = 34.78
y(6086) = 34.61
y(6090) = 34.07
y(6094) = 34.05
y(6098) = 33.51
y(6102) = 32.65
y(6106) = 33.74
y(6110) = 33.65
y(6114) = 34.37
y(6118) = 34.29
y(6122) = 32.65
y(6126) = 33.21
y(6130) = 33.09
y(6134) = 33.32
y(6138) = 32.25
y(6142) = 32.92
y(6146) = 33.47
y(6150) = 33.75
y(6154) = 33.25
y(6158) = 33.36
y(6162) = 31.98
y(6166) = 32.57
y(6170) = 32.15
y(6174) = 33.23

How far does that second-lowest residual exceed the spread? -5.0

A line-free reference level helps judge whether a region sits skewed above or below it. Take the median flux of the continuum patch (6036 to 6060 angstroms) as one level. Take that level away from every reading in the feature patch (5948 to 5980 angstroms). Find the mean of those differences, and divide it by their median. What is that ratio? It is 0.83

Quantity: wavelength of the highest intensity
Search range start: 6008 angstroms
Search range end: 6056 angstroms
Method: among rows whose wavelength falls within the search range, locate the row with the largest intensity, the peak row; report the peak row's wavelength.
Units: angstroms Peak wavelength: 6046 angstroms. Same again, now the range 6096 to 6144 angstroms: 6114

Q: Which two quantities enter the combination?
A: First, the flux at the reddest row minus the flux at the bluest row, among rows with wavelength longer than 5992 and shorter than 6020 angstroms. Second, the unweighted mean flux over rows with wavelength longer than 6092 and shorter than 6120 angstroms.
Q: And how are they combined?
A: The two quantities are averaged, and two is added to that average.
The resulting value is 18.8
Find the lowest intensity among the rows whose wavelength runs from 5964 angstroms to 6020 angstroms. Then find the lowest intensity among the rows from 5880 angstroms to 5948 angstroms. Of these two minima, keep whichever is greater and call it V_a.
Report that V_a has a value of 34.4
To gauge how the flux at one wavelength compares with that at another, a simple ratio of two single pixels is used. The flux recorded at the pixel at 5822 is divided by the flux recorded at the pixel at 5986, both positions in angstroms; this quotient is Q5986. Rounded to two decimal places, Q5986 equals 1.05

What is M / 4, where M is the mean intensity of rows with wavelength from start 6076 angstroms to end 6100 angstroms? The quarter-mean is 8.56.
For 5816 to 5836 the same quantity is 9.14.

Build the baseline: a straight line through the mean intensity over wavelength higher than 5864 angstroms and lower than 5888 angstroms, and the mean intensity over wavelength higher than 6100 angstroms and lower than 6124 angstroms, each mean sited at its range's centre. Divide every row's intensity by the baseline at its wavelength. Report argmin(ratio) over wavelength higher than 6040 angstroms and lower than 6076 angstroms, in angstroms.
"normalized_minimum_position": 6054 angstroms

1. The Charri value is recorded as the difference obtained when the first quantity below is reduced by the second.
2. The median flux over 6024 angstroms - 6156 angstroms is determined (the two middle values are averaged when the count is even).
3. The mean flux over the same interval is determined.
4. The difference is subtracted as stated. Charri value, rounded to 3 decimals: 0.261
